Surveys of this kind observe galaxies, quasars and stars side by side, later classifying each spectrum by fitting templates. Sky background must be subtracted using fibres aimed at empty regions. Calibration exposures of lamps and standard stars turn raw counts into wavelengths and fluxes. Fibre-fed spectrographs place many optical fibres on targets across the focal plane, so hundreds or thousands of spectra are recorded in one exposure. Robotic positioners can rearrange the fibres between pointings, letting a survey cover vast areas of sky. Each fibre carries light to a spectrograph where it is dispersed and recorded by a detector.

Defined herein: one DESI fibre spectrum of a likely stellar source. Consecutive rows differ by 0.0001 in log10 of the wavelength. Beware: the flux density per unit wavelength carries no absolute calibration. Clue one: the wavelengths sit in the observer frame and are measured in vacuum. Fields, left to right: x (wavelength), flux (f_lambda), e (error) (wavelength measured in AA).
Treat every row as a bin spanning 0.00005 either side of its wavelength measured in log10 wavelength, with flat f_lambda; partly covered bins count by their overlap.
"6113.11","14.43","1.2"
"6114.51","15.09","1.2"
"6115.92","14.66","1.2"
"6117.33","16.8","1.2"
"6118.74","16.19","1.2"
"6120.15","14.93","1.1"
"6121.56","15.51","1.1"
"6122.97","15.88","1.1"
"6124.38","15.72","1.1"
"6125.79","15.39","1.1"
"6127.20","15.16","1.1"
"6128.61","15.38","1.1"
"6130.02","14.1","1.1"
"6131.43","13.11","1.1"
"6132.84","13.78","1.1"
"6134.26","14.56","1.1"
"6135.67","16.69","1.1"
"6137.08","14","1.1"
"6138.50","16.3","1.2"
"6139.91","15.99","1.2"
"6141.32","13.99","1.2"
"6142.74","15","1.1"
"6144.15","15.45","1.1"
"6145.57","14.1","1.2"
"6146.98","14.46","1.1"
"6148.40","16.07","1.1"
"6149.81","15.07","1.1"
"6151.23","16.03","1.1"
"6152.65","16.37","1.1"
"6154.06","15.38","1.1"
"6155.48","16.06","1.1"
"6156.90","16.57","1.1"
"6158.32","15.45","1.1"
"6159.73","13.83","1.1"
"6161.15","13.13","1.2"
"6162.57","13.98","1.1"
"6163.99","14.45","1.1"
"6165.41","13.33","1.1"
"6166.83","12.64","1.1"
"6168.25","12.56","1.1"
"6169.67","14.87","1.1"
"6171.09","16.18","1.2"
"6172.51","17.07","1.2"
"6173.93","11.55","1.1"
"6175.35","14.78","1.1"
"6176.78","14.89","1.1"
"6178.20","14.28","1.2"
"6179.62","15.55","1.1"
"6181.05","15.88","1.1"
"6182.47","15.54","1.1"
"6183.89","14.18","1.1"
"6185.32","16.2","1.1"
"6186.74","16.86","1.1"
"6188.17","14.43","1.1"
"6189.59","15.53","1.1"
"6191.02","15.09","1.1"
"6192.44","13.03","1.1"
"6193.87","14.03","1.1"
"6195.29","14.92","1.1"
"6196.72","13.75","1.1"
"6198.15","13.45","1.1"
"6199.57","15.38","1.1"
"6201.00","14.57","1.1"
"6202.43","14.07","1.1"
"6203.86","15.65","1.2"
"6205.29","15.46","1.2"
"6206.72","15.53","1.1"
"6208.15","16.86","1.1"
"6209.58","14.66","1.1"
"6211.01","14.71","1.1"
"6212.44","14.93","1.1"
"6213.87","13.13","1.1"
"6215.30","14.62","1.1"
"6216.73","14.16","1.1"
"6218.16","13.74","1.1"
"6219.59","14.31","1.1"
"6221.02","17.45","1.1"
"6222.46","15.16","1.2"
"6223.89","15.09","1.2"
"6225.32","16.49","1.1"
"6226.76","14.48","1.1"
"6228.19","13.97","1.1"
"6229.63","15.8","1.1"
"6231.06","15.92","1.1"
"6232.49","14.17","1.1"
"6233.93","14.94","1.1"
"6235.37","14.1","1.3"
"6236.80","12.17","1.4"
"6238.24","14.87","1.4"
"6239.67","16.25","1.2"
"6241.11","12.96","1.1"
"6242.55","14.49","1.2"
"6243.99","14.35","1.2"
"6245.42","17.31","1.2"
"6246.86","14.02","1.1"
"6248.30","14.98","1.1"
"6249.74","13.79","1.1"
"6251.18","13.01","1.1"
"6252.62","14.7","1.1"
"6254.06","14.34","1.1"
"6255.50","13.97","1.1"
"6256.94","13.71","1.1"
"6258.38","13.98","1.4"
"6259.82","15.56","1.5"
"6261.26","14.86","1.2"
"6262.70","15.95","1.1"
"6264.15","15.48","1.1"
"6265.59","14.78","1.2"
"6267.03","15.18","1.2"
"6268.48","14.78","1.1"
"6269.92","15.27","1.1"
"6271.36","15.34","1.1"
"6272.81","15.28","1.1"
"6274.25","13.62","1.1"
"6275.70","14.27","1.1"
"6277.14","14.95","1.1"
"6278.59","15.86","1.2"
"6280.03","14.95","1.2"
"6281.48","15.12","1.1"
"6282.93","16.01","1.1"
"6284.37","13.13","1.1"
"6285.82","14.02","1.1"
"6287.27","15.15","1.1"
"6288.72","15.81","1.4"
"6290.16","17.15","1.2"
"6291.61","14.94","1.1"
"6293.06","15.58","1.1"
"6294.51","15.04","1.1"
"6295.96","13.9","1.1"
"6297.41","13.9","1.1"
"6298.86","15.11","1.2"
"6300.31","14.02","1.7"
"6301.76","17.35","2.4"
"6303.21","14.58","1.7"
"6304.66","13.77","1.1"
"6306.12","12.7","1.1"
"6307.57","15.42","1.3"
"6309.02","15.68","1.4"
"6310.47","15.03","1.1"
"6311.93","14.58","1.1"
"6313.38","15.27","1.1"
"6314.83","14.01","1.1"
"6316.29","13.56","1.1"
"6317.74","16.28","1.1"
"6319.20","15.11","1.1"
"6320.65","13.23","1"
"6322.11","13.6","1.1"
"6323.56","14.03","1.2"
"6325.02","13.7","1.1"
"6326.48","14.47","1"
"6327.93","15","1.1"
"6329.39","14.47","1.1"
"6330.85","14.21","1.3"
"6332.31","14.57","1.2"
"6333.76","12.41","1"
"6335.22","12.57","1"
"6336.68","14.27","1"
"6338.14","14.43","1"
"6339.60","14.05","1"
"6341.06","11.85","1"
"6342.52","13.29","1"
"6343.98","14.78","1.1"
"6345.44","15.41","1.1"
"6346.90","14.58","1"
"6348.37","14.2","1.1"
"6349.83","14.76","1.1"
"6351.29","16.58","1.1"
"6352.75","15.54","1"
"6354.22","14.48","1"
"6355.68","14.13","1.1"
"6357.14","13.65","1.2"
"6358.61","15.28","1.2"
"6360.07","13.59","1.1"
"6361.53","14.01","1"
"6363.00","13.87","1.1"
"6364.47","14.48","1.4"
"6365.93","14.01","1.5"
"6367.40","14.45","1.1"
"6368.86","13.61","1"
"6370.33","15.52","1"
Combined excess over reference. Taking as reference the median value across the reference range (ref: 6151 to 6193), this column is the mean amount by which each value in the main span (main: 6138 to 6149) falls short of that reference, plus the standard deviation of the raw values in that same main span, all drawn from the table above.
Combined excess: 0.7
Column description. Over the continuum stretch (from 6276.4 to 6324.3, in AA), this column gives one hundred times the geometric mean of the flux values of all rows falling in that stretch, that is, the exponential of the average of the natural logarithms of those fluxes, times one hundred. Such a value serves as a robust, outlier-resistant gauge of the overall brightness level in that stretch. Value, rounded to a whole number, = 1477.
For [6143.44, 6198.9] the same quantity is 1474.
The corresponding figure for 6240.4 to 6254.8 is 1435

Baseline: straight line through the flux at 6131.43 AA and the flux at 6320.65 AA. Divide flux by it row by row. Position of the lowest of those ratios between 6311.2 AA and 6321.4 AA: 6320.65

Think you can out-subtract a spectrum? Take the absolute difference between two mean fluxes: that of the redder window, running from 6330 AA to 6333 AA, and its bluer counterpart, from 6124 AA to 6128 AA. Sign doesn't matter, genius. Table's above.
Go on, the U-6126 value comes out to 1.0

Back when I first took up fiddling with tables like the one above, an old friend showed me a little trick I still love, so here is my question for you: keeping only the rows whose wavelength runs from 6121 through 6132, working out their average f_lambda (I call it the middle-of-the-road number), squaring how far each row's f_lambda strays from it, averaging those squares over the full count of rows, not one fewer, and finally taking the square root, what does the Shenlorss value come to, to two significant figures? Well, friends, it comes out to 0.88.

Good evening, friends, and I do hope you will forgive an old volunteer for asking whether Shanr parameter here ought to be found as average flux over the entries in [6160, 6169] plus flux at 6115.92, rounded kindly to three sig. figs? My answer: 28.0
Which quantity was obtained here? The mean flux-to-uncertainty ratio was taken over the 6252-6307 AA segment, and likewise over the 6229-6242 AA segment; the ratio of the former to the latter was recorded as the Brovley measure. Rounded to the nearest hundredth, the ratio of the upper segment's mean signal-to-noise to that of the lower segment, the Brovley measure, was 1.02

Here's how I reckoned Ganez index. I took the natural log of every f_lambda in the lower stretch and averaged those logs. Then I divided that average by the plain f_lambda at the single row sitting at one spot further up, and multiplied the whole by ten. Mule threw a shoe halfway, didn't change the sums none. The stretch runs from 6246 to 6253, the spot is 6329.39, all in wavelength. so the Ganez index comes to 1.83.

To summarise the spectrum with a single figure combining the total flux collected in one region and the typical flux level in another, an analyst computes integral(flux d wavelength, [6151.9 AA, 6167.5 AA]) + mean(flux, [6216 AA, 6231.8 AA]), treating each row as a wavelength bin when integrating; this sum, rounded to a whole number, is 244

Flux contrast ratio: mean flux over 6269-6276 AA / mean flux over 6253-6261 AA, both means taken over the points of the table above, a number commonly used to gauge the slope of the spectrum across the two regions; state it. 1.03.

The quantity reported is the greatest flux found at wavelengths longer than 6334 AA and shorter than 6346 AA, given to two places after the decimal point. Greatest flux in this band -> 15.41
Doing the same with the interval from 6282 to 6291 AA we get 17.15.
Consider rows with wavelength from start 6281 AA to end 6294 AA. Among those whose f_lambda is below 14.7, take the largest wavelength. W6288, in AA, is 6285.82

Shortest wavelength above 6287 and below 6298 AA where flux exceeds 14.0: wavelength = 6287.27 AA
